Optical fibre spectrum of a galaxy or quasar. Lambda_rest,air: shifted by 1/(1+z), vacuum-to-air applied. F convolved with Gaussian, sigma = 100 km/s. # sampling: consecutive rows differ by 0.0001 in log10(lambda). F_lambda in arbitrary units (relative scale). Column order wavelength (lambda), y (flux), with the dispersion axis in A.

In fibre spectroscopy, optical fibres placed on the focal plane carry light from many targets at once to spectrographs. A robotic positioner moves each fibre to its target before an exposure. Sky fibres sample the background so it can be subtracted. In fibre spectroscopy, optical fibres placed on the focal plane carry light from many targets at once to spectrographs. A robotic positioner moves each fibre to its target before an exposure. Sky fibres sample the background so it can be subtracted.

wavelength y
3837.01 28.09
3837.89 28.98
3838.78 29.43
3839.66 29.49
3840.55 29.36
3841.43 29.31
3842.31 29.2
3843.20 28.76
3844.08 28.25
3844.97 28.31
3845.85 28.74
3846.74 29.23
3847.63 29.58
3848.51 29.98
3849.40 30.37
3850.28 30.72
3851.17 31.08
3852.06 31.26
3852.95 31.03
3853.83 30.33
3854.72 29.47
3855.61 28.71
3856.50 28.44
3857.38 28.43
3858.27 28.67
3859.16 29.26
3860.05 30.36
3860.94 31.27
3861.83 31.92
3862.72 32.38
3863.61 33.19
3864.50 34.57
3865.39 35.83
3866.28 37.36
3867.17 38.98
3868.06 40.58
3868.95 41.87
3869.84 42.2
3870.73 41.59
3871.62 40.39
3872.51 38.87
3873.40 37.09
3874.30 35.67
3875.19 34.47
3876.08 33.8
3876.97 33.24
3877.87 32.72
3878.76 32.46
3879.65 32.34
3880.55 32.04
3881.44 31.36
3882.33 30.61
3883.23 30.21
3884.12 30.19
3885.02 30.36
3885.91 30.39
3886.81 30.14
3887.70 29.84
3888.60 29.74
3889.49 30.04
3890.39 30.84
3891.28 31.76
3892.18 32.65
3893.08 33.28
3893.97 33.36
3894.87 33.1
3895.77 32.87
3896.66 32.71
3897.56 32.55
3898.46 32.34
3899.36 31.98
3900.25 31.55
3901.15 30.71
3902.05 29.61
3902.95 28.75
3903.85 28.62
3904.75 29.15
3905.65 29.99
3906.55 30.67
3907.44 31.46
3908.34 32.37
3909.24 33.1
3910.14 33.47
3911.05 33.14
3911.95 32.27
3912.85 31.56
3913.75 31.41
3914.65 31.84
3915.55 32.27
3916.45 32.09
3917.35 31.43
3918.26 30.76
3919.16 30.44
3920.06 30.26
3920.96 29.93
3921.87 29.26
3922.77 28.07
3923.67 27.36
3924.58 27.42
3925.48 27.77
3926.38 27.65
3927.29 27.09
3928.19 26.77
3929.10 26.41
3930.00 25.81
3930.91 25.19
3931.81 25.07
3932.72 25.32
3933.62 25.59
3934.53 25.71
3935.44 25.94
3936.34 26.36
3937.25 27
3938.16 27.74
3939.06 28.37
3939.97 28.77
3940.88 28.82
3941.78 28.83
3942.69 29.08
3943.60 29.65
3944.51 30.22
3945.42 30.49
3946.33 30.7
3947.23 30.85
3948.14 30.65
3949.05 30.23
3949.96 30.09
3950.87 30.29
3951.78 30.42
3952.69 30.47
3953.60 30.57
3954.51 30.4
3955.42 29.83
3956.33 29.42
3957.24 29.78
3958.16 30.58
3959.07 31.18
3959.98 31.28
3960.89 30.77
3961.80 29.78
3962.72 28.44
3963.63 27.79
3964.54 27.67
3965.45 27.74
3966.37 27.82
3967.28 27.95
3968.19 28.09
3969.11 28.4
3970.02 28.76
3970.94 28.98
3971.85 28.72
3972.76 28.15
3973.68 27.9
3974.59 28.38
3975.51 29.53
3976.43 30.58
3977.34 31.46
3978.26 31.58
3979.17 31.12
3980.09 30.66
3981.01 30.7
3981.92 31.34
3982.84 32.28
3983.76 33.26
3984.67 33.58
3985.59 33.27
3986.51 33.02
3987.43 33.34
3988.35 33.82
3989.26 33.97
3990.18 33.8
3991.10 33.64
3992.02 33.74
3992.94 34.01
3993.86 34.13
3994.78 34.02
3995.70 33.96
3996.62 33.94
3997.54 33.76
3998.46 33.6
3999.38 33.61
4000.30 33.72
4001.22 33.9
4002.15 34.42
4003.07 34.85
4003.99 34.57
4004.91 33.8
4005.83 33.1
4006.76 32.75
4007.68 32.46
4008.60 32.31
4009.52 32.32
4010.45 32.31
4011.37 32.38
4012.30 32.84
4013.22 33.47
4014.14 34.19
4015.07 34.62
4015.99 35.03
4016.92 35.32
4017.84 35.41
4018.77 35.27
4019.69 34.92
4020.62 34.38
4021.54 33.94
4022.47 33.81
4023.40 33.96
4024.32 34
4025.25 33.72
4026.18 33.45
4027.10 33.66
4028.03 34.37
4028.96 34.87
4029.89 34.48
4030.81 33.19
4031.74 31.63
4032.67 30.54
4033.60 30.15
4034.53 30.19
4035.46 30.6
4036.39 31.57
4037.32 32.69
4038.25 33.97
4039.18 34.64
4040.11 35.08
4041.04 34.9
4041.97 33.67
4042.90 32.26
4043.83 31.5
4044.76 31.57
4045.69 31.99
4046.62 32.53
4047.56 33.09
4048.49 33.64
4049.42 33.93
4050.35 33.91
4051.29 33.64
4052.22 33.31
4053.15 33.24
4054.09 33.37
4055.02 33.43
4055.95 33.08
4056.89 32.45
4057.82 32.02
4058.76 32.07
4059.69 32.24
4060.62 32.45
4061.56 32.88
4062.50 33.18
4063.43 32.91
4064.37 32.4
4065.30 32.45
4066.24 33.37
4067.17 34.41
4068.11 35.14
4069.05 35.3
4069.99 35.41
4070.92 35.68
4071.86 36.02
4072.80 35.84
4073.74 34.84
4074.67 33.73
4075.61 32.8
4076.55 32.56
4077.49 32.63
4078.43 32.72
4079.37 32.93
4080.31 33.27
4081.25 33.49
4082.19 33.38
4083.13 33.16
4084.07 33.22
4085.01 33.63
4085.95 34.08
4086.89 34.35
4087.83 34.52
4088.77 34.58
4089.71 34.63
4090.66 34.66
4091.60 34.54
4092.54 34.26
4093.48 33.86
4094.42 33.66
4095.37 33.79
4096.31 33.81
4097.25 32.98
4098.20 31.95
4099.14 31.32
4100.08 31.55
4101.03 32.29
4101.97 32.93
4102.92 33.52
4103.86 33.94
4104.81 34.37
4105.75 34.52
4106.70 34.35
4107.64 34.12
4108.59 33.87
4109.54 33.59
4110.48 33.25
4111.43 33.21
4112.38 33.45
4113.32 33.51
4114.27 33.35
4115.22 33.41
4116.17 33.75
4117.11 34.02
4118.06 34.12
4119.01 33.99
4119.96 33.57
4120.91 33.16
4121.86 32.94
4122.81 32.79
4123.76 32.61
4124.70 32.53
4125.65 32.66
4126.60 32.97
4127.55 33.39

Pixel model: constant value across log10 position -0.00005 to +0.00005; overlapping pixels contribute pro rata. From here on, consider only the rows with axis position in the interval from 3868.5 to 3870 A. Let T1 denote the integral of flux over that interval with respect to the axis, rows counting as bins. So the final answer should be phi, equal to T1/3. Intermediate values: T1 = 63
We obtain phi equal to 21.0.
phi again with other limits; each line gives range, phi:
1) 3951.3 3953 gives 17.2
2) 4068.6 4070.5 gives 22.4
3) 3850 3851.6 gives 16.5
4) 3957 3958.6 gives 16.0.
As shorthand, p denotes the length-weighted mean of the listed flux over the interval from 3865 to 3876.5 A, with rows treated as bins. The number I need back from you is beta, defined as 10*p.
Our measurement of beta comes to 384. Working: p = 38.4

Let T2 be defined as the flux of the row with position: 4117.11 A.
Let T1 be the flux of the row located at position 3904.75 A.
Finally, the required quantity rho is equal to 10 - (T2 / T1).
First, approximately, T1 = 29.15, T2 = 34.02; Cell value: 8.83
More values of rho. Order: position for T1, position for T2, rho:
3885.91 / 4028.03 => 8.87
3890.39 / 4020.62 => 8.89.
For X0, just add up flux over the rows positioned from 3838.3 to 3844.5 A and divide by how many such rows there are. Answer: 29.1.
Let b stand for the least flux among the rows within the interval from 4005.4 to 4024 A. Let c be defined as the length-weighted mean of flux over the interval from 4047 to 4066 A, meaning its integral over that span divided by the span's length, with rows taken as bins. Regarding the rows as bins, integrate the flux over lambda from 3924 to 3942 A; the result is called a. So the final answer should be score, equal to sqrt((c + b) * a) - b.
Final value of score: 145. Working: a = 484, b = 32.31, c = 33.0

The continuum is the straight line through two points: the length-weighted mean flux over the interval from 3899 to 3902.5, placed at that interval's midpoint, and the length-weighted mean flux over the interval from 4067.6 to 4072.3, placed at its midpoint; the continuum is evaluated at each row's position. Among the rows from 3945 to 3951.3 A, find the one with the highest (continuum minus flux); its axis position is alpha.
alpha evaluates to 3949.96 A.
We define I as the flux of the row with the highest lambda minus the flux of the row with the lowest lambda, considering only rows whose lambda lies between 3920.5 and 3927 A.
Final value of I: -2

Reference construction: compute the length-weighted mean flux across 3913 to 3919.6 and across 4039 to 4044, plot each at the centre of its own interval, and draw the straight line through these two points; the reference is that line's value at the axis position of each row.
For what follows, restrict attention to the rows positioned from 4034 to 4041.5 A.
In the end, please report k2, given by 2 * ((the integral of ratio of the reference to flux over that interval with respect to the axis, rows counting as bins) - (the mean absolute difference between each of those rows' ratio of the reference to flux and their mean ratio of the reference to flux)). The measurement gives 15.3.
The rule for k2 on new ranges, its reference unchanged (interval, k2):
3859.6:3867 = 13.4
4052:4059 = 14.4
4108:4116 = 16.7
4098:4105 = 14.9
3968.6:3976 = 16.8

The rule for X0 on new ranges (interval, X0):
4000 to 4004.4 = 34.3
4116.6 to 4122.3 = 33.6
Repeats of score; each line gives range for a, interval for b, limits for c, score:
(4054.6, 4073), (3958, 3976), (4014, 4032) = 168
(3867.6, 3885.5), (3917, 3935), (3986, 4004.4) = 167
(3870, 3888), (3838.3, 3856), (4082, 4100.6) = 165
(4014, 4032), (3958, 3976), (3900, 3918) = 163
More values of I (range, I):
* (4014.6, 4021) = 0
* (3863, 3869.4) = 9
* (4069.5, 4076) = -3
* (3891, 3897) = 1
